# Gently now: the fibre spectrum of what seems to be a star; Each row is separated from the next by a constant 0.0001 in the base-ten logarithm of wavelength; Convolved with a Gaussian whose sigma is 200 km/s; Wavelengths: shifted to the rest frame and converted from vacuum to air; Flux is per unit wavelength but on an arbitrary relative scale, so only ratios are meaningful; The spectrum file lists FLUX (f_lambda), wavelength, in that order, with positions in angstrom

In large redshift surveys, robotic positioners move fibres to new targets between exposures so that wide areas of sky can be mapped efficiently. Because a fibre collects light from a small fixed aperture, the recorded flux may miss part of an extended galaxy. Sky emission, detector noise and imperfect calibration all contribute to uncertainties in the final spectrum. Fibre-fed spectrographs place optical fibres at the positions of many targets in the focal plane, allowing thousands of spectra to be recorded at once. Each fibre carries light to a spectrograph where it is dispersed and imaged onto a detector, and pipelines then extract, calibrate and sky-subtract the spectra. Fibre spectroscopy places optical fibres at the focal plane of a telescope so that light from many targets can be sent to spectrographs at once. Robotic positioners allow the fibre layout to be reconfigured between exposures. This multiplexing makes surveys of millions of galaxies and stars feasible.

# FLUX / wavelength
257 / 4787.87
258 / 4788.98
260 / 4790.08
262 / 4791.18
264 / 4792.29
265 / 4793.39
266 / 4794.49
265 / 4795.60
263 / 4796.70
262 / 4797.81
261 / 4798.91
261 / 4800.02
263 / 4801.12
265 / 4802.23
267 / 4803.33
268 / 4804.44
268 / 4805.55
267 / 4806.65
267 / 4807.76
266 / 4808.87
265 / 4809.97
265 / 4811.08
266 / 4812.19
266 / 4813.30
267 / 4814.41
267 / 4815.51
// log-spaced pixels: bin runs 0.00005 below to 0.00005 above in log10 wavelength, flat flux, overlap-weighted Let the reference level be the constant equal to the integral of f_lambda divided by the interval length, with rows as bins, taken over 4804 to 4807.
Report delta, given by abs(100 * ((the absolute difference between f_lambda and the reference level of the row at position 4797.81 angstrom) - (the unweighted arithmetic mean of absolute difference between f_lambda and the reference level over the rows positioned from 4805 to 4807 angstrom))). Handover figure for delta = 547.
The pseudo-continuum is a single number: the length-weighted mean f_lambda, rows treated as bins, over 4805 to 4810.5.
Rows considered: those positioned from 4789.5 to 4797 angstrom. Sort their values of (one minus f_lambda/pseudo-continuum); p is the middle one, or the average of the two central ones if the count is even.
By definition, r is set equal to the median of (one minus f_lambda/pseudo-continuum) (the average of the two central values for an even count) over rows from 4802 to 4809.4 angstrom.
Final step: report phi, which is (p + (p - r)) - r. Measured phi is 0.02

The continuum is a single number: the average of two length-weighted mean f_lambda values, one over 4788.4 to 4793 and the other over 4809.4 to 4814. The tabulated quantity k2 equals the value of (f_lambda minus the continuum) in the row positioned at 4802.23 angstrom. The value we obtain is 1.8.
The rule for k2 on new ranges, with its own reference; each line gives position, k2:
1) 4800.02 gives -2.2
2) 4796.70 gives -0.2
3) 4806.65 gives 3.8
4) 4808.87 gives 2.8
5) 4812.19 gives 2.8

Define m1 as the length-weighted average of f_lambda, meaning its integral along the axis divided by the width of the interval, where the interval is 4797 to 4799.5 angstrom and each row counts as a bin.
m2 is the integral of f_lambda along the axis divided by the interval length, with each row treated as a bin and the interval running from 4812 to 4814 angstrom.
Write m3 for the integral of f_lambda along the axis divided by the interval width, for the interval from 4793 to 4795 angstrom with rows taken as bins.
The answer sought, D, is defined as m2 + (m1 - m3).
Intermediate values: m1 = 261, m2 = 266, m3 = 266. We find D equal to 261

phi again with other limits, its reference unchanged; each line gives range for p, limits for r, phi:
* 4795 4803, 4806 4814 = 0.02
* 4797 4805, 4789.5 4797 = 0.01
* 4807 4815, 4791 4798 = -0.01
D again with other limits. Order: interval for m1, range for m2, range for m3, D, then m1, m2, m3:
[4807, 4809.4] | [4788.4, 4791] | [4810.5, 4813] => 260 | 266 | 259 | 265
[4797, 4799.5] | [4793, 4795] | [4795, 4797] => 263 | 261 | 266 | 264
